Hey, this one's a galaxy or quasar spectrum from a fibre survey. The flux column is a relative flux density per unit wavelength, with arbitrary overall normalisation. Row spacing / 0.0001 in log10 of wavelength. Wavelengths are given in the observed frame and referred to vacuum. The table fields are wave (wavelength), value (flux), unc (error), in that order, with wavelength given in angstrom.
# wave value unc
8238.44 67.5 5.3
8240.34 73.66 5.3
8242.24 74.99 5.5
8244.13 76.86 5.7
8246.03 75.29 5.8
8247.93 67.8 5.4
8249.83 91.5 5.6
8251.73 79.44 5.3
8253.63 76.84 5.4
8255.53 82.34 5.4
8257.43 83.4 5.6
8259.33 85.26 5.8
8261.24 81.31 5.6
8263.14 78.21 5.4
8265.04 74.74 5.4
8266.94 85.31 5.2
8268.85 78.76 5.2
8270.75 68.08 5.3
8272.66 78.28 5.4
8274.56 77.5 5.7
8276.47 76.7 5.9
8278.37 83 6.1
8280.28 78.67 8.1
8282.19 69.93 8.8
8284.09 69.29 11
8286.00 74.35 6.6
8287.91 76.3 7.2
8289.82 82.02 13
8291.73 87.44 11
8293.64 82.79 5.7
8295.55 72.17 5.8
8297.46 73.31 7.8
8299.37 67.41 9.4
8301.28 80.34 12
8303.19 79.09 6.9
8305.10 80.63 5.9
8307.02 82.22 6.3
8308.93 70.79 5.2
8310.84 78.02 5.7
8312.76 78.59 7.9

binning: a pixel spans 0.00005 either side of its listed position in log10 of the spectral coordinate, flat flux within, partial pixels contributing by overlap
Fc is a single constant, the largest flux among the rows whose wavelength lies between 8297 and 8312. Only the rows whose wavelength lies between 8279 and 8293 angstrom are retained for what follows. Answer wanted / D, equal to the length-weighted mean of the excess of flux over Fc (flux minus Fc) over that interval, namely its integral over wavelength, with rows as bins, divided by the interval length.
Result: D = -5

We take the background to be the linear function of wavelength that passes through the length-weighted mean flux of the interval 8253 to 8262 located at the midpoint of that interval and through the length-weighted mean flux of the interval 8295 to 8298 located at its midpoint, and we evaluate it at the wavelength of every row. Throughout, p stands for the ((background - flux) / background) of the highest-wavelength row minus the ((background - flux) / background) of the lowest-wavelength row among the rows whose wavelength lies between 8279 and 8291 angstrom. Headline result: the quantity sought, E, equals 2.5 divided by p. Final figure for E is -33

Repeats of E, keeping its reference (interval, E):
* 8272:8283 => 31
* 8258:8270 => 48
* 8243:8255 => -103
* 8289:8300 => 15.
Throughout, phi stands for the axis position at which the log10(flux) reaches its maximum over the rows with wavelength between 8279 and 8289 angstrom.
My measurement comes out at 8280.28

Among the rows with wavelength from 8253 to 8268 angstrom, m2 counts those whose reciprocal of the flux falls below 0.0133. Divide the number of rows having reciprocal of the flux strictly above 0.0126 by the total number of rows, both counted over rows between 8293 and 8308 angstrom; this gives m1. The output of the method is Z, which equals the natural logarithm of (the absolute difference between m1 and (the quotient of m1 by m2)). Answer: -0.85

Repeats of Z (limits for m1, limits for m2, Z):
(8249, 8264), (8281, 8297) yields -1.67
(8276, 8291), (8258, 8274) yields -0.47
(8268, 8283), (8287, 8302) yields -0.36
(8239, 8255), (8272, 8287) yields -0.51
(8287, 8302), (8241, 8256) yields -0.88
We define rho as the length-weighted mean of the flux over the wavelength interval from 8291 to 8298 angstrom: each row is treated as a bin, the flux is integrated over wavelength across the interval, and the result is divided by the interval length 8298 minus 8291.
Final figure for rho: 79.0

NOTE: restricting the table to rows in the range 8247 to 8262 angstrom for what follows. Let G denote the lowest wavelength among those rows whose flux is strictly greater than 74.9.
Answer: 8249.83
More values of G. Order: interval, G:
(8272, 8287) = 8272.66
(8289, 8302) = 8289.82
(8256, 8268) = 8257.43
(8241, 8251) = 8242.24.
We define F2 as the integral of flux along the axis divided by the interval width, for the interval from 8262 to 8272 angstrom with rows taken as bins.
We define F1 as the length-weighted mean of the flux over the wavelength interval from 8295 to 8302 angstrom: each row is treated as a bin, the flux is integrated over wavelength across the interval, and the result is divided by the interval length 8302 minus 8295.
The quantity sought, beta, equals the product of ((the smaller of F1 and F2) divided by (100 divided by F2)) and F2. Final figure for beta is 4354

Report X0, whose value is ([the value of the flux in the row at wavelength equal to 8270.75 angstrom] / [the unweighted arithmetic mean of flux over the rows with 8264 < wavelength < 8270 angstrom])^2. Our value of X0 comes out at 0.73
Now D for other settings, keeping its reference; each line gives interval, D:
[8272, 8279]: -4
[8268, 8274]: -7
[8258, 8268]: -1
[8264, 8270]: -3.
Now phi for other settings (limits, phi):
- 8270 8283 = 8278.37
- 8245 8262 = 8249.83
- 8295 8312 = 8307.02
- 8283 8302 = 8291.73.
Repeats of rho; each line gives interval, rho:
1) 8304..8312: 77.9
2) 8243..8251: 77.9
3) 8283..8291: 75.7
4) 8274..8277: 77.0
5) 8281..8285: 70.2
